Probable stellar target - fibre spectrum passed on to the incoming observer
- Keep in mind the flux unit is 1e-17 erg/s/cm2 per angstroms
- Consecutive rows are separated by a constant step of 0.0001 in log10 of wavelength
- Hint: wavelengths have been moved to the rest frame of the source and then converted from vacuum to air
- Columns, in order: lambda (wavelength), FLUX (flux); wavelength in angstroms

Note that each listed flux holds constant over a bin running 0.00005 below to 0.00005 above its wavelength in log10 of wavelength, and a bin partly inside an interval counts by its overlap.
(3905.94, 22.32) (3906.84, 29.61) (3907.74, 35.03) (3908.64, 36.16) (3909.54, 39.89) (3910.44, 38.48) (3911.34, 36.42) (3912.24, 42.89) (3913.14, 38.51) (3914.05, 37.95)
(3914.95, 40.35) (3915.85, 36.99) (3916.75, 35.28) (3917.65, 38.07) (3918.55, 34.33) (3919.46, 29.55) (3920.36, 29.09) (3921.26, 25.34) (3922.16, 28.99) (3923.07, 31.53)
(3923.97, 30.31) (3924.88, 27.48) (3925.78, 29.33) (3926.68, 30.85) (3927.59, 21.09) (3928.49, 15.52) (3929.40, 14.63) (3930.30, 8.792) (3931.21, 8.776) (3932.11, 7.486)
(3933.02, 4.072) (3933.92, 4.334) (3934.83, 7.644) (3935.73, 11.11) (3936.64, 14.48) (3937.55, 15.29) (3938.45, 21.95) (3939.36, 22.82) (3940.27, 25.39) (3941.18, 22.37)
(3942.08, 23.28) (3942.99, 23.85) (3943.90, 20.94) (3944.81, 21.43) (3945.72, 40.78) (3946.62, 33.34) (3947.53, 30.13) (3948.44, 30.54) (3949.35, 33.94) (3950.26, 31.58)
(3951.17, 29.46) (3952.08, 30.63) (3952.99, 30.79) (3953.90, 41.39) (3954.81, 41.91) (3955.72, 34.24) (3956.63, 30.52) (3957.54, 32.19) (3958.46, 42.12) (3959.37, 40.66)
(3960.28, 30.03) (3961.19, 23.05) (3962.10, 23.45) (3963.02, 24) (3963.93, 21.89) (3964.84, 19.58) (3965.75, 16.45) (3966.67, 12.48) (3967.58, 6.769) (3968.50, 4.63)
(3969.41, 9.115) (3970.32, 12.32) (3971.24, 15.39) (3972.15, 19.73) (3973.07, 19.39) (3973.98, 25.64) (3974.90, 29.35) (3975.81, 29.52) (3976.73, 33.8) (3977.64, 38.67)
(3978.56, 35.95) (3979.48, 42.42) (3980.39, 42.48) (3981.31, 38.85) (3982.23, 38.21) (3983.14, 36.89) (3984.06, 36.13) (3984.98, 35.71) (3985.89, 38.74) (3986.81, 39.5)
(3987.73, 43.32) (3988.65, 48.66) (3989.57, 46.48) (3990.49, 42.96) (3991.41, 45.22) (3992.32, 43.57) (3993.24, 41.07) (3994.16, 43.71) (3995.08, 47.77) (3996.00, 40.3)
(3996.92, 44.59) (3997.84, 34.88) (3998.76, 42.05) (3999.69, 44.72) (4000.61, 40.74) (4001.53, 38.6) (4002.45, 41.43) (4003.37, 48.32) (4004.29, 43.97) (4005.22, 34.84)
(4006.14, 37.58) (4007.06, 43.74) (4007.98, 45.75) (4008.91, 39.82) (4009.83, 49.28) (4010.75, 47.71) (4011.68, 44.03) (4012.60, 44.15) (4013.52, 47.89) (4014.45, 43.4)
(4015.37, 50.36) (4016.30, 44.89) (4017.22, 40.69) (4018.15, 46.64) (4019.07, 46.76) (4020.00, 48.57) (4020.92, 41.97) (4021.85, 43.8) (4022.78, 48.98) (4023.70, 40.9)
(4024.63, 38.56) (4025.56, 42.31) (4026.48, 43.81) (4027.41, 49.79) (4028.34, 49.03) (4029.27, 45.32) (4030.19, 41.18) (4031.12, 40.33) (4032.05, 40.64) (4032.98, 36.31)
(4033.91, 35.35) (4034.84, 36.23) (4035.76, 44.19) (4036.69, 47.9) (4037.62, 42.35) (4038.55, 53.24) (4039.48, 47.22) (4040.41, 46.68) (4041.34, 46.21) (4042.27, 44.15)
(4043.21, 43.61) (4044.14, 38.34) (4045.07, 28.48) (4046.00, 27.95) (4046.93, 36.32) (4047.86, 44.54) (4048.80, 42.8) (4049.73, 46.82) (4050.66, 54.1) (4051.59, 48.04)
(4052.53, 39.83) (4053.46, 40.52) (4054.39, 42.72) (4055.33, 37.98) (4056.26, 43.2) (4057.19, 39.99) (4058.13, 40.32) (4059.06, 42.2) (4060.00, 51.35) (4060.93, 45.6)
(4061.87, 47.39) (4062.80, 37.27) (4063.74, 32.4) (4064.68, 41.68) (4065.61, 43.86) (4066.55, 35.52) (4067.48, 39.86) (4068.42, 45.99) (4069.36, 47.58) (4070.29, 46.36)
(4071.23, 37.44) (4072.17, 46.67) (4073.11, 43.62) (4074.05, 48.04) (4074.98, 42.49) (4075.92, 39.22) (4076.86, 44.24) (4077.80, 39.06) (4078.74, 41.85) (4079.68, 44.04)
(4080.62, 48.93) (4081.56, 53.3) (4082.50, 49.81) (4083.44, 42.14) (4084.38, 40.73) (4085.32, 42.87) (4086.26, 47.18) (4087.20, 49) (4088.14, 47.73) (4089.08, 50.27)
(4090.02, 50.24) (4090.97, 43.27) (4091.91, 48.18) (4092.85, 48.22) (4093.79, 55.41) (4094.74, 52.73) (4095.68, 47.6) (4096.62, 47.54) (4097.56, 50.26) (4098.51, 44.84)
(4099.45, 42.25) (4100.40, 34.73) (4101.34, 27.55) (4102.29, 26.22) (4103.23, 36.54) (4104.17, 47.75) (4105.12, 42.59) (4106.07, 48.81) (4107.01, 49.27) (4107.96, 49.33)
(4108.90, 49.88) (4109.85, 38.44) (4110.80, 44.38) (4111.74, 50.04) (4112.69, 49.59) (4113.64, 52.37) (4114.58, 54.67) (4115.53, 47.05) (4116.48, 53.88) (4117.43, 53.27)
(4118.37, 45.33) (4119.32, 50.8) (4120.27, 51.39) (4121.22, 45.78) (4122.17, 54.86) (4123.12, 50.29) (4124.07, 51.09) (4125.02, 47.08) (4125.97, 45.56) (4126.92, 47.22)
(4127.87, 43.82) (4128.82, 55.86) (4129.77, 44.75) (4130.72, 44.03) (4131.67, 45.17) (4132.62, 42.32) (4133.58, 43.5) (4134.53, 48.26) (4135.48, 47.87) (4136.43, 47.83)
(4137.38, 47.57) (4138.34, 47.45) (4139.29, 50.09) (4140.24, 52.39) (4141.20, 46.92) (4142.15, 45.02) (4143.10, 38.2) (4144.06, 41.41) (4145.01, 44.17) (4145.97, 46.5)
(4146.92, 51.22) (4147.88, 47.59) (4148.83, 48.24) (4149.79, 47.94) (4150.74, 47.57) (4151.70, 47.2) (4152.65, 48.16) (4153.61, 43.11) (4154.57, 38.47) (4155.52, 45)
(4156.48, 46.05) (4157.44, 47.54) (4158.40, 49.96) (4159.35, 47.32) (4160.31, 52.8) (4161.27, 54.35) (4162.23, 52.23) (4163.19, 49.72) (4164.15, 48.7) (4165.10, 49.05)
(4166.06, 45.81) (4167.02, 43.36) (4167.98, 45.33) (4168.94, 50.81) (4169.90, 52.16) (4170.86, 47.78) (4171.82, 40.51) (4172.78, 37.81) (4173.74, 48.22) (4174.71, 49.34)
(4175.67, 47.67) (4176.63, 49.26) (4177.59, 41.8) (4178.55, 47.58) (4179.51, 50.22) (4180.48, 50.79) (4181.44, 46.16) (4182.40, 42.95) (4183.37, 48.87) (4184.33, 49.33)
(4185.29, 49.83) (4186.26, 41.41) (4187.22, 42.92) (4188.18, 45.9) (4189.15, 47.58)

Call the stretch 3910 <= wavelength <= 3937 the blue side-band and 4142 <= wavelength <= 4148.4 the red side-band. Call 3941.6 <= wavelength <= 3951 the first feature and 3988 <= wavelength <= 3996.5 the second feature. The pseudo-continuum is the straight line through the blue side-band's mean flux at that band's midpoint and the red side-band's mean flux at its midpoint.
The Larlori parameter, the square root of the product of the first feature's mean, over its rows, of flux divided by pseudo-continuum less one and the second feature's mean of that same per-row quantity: 0.16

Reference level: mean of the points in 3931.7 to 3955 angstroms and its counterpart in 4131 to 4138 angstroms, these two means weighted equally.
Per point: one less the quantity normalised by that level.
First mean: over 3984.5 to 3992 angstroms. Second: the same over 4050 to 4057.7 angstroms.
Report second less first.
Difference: -0.02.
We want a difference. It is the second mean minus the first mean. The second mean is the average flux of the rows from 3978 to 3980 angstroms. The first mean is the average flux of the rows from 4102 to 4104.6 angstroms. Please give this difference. 2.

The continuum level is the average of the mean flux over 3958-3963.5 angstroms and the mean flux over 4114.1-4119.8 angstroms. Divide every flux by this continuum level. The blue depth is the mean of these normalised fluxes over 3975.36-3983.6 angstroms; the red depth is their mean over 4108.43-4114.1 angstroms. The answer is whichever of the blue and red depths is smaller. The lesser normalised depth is 0.92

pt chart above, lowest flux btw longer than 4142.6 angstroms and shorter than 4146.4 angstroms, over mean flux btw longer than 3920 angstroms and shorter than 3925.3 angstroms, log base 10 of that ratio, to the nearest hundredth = 0.12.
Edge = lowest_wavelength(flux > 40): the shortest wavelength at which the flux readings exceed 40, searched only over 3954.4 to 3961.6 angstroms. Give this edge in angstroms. 3954.81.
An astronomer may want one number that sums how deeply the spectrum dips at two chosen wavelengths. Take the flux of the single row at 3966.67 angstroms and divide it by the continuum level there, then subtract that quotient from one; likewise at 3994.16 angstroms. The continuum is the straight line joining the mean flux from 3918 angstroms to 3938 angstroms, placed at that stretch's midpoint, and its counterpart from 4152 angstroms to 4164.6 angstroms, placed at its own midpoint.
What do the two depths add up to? -0.09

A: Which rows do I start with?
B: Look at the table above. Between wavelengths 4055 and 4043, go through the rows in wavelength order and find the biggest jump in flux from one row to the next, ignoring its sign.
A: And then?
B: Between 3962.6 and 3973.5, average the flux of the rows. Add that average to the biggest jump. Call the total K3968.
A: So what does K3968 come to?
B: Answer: 25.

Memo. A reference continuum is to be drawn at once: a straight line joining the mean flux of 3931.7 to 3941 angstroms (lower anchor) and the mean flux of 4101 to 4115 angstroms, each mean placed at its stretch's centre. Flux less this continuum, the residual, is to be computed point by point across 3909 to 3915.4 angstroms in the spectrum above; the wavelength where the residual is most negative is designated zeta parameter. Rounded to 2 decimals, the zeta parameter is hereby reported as 3911.34 angstroms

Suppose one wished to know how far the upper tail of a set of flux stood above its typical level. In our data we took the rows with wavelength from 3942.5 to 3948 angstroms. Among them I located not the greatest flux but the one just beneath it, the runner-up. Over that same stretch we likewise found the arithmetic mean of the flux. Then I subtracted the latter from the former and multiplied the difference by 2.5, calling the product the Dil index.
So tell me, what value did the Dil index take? 12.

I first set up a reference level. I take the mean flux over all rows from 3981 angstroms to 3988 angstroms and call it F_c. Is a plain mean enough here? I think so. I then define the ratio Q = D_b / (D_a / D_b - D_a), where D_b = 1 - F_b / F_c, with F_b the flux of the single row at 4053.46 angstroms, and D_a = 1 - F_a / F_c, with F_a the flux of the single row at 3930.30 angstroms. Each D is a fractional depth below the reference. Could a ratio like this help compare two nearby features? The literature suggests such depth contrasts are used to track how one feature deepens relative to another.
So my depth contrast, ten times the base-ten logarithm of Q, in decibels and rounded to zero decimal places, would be -24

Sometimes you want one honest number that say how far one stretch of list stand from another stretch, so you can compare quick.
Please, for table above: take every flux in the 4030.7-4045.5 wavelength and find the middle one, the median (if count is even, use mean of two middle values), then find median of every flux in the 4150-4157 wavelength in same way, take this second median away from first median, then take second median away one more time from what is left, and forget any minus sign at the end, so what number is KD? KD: 49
